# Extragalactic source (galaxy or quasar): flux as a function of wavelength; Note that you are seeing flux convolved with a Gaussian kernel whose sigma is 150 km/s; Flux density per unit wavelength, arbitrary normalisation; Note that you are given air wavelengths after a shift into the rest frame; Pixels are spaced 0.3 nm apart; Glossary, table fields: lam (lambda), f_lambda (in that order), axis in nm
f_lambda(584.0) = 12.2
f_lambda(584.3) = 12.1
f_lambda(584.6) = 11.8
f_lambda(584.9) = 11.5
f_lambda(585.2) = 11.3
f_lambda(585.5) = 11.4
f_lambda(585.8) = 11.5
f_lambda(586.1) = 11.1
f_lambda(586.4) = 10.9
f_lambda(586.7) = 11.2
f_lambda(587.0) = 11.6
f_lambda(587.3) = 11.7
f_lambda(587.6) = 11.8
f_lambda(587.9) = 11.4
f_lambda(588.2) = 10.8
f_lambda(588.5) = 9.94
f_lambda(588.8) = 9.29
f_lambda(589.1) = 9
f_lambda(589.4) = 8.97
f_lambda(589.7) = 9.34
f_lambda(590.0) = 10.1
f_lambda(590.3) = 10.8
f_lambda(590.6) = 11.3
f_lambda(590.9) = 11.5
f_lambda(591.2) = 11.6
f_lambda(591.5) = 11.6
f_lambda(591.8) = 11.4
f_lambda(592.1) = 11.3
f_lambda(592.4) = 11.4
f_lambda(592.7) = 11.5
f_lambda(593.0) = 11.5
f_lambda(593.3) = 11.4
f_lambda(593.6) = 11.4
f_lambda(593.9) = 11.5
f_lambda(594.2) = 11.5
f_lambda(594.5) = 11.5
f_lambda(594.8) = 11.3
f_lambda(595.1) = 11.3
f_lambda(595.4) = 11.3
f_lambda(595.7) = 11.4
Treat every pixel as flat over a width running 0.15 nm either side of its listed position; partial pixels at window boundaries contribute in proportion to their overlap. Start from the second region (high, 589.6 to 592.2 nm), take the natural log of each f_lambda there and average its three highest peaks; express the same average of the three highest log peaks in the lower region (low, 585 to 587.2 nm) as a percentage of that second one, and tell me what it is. 99.8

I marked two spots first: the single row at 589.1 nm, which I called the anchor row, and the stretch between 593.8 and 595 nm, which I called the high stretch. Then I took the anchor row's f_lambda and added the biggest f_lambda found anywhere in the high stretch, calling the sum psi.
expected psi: 20.5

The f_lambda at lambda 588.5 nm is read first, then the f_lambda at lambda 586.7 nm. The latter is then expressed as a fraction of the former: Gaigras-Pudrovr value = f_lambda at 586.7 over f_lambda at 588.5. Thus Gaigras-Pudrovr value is 1.13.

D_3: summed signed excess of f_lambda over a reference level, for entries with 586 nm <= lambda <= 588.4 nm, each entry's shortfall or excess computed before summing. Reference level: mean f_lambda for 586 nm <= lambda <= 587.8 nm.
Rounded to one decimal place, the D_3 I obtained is -0.6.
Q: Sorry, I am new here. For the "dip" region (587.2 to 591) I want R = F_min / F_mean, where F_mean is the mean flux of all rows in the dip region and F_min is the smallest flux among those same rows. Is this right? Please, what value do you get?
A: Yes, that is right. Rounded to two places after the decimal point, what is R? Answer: 0.86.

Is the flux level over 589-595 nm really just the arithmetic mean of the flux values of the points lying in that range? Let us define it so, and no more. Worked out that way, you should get 11.0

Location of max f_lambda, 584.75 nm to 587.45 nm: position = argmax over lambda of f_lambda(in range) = 587.3 nm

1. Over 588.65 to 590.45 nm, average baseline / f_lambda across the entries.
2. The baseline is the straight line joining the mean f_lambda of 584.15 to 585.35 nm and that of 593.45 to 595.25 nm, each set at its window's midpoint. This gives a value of 1.21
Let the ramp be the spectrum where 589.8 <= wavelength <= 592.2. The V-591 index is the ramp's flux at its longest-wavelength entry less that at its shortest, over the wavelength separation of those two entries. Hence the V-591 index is 0.57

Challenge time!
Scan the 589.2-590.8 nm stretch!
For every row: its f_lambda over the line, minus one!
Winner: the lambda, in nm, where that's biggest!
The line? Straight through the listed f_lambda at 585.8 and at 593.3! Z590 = 590.6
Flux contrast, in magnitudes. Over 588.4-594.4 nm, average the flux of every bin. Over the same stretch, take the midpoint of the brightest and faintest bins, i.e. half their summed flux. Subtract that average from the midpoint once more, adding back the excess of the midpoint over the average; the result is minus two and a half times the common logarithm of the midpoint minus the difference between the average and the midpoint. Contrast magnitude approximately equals -2.47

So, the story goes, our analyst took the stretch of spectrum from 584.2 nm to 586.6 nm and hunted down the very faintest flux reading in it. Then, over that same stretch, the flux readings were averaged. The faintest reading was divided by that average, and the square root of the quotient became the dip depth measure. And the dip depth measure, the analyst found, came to 0.976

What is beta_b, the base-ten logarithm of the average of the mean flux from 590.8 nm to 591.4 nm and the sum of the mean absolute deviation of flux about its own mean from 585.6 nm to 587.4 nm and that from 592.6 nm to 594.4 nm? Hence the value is 0.773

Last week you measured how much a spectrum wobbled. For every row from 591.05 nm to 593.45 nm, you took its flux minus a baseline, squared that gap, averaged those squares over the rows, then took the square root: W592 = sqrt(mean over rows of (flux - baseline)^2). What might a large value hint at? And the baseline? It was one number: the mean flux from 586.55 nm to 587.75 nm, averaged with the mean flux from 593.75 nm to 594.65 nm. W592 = 0.12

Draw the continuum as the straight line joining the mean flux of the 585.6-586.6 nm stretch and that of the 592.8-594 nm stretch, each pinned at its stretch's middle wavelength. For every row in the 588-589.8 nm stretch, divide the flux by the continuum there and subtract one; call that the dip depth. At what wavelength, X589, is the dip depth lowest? 589.4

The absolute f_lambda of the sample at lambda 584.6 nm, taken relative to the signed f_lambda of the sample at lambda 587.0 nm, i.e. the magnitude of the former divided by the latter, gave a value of 1.02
